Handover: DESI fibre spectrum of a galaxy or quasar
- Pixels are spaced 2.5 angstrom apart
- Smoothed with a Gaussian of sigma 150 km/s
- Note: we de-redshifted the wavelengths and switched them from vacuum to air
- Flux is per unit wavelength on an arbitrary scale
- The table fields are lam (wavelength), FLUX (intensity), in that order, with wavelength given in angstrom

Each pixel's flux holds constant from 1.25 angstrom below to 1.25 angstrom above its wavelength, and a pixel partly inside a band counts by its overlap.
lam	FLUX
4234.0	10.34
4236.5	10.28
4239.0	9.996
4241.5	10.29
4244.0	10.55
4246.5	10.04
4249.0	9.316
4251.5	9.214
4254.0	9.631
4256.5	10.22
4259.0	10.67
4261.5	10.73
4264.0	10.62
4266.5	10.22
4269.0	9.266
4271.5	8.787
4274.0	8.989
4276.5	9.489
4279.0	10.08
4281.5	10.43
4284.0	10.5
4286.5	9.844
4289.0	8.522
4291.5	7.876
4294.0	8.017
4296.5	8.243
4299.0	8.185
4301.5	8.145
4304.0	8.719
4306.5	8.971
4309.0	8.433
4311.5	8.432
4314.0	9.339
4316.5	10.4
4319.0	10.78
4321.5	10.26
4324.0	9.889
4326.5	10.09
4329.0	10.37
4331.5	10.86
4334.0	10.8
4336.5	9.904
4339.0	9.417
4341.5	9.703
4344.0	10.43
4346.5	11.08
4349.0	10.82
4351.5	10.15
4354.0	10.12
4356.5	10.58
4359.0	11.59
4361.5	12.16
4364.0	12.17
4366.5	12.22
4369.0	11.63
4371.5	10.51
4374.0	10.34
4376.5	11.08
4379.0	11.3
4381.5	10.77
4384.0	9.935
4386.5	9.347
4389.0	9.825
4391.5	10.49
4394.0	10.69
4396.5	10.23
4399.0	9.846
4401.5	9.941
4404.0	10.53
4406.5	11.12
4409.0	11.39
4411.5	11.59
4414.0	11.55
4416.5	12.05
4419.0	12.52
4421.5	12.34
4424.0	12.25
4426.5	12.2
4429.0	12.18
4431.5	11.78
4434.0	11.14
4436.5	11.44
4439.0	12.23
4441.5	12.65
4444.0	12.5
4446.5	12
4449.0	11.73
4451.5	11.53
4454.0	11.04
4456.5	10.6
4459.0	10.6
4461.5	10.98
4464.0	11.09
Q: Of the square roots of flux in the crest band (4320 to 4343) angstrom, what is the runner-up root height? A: 3.29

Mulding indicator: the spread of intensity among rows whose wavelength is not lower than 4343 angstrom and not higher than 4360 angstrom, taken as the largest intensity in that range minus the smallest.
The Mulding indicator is 1.5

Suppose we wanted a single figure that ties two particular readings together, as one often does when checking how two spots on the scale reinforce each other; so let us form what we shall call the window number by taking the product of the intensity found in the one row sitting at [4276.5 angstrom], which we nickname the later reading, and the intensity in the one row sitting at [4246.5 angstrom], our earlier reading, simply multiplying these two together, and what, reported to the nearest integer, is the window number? 95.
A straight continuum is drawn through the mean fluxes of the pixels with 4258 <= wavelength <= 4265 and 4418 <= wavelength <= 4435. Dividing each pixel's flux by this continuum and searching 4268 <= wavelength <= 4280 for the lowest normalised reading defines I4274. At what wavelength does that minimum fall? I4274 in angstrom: 4271.5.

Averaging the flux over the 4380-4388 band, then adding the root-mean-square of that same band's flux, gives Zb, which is 20.1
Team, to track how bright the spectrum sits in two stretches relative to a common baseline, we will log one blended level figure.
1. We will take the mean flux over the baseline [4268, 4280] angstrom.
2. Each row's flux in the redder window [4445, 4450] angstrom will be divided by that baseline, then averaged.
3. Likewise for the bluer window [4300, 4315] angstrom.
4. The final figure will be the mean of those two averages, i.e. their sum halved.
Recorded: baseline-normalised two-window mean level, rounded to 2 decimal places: 1.10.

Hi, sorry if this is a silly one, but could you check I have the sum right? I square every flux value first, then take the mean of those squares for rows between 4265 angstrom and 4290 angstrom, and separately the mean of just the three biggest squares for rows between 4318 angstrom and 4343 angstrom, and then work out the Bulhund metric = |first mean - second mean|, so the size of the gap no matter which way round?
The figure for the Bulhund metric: 24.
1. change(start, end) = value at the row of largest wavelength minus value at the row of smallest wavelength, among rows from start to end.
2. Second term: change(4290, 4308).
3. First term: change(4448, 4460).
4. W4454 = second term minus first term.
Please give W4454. 2.2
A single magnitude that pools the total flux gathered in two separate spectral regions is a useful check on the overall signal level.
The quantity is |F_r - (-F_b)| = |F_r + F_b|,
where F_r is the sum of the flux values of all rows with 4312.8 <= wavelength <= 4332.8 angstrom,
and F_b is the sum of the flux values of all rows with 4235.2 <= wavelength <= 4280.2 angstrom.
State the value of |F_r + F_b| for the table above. 260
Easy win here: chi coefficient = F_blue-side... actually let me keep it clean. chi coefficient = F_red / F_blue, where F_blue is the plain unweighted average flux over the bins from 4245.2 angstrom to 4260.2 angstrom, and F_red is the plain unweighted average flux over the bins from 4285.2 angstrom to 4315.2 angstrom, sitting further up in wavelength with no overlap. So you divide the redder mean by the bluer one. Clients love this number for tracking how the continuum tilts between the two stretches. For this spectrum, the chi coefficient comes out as 0.87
